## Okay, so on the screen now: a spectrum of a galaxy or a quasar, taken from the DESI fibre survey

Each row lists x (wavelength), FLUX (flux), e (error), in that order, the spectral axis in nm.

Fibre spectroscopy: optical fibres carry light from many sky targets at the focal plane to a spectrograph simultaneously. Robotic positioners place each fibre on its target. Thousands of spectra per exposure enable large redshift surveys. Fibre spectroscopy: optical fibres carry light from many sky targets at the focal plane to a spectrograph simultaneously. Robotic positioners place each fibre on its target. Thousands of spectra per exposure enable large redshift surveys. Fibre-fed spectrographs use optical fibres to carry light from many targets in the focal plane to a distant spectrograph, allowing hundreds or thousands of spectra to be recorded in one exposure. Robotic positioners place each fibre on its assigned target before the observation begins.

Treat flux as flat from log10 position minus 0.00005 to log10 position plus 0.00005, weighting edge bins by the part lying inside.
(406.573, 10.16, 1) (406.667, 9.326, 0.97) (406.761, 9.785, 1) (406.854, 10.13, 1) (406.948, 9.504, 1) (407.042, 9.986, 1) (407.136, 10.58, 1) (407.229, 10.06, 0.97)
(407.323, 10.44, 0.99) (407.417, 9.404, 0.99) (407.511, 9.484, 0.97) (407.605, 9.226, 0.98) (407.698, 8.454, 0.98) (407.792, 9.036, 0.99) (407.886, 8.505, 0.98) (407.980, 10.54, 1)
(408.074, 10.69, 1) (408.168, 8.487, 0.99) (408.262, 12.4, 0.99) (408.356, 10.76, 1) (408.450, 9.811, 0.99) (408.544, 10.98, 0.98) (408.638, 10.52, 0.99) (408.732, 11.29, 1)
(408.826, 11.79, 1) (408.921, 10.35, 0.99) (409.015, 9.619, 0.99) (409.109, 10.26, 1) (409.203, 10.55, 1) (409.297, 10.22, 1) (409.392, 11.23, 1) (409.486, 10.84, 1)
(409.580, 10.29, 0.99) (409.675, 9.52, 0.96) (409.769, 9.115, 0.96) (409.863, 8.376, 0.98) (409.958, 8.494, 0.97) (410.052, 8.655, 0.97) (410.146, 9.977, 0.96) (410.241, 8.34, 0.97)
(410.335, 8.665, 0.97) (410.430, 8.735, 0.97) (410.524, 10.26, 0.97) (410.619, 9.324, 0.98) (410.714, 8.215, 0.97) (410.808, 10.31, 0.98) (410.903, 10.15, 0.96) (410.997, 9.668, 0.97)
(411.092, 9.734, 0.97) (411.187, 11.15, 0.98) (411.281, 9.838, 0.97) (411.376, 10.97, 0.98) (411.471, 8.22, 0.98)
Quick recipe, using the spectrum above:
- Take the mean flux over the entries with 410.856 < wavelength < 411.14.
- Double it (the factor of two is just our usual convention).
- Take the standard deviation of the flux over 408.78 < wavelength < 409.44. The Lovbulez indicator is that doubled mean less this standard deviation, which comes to 19.0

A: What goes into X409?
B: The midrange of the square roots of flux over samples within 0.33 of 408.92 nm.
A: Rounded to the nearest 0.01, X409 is 3.27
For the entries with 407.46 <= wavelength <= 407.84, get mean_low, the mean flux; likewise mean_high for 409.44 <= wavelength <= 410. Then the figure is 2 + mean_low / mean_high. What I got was 2.96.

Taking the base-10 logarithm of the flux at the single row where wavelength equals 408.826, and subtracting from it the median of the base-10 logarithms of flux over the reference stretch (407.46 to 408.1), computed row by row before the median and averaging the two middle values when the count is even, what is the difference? 0.11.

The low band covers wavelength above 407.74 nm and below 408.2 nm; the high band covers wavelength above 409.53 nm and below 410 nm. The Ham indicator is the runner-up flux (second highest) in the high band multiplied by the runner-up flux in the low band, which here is 100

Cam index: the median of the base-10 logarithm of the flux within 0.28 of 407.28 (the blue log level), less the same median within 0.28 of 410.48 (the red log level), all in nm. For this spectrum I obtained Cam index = 0.06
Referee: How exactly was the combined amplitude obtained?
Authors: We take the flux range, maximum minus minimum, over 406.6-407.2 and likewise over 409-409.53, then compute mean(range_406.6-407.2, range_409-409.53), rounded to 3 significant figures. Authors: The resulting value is 1.43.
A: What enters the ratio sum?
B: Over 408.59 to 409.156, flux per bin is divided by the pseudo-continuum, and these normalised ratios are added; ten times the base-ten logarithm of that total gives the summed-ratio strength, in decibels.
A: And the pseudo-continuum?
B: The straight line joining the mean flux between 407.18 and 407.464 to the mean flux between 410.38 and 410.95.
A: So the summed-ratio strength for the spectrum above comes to 8.16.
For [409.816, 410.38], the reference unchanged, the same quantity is 7.39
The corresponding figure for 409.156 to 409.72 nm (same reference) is 8.11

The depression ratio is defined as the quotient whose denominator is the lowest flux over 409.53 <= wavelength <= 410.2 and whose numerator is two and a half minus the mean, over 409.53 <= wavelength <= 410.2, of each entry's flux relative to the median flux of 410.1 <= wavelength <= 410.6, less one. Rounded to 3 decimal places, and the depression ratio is 0.292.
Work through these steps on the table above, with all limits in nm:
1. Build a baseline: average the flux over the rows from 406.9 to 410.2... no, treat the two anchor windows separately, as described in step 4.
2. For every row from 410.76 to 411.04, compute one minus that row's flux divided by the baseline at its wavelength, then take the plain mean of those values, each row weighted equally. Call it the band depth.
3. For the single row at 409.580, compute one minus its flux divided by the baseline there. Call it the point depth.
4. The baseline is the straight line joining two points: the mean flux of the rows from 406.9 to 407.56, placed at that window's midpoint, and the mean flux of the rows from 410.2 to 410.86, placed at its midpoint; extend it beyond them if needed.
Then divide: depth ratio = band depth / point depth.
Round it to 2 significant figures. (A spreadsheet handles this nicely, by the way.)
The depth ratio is 1.1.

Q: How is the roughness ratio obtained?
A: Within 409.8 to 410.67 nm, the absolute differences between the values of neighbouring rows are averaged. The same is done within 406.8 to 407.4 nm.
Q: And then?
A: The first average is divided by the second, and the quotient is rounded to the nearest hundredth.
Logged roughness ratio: 1.46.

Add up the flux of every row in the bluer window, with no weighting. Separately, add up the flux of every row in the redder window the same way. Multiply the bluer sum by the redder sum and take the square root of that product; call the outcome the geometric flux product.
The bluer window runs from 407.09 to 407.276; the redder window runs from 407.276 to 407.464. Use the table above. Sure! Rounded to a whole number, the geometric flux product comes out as 20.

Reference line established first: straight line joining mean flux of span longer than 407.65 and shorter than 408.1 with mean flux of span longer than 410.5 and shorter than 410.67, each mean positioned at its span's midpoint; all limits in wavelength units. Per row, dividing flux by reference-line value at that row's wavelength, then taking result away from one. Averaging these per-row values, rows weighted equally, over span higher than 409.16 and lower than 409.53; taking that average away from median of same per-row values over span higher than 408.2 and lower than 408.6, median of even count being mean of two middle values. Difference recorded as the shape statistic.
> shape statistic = -0.03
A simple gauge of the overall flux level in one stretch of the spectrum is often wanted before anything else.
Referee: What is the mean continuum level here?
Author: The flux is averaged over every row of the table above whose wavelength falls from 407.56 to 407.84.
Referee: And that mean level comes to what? 8.9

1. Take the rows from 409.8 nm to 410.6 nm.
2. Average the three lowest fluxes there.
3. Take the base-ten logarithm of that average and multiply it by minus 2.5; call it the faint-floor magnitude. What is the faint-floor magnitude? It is -2.31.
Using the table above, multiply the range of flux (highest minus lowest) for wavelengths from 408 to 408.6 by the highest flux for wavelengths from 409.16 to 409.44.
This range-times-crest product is 43.9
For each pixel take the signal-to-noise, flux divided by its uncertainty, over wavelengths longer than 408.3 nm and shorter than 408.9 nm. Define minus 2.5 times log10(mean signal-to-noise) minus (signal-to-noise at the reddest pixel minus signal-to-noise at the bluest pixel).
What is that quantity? -3.6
